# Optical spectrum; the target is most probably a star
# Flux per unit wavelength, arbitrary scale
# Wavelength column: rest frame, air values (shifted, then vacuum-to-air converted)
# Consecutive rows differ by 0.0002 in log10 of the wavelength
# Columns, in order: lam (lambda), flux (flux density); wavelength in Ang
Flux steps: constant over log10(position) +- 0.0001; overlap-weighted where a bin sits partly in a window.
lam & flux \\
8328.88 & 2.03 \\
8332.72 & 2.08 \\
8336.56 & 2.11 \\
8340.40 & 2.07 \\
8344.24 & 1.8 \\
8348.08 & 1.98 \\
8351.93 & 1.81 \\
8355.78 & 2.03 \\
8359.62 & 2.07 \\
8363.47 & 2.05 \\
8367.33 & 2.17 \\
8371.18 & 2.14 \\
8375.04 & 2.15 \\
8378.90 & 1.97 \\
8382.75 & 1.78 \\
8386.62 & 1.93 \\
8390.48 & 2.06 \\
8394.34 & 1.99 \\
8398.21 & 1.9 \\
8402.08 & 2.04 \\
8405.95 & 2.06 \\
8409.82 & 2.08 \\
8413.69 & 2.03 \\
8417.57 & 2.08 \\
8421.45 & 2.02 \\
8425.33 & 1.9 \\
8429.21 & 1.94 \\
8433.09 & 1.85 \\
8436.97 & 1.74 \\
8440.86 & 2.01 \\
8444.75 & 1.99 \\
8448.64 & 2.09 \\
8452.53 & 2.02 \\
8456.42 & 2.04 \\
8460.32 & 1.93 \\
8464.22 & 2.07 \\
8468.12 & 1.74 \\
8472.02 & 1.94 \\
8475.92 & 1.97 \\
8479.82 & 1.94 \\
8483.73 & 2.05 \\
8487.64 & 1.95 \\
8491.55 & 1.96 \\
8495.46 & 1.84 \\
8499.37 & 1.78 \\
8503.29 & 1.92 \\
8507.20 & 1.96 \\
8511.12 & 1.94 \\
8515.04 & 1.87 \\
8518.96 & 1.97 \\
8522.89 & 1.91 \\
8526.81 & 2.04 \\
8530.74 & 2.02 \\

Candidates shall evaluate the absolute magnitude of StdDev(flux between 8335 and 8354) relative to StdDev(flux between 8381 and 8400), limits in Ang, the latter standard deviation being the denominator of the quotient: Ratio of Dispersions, 1.4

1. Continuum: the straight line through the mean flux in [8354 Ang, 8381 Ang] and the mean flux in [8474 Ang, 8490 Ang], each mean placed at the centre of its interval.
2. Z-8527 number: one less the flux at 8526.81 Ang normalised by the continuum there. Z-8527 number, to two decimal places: -0.05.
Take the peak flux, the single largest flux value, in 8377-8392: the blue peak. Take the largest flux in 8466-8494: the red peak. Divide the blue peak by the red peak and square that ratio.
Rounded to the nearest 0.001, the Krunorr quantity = 1.010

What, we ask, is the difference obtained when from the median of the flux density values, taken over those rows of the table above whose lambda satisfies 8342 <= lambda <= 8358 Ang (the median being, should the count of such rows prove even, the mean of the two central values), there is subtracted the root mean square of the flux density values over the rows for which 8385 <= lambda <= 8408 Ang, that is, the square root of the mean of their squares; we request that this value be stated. -0.10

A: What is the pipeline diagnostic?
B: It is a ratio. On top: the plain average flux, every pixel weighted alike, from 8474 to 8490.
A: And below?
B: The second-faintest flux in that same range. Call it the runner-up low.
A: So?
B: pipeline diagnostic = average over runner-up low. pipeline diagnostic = 1.01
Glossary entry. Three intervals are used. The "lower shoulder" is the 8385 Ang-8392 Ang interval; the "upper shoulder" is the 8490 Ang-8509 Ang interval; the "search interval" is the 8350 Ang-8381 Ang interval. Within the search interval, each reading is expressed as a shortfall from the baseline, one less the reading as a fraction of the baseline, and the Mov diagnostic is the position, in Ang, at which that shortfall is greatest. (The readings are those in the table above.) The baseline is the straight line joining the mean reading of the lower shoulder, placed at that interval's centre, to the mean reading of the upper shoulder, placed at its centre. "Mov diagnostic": 8351.93 Ang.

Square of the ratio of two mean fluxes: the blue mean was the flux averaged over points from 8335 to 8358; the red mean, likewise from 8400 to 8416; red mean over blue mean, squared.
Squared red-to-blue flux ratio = 1.09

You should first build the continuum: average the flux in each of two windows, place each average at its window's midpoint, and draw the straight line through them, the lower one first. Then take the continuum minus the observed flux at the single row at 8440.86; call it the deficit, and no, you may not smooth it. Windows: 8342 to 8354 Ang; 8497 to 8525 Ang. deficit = -0.12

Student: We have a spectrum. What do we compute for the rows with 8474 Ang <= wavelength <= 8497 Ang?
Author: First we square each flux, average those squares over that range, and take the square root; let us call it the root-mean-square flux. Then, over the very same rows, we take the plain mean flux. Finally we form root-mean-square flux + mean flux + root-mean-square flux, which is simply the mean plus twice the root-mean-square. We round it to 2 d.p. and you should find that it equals 5.86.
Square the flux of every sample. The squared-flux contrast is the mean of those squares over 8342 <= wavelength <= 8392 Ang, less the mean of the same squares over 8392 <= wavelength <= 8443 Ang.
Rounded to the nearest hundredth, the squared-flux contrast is 0.10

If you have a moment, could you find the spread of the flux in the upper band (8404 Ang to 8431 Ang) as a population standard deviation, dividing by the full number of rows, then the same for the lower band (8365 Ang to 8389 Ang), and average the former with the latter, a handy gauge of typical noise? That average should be 0.104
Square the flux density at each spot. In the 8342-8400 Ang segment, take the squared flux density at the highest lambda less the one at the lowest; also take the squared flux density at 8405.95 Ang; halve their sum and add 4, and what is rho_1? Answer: 6.3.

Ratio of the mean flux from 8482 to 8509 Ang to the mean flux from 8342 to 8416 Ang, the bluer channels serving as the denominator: 0.960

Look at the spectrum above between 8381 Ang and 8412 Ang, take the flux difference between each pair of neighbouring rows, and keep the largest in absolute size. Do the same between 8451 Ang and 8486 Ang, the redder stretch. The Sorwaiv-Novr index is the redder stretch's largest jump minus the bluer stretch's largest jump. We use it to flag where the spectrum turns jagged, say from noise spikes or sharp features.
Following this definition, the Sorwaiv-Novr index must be 0.18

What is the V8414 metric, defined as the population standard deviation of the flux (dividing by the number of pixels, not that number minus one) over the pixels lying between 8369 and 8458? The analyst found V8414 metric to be 0.103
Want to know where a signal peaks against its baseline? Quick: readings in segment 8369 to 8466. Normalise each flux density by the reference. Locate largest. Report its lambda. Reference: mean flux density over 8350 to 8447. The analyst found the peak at 8375.04 Ang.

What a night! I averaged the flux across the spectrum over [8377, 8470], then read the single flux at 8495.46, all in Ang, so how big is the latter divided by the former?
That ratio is 0.934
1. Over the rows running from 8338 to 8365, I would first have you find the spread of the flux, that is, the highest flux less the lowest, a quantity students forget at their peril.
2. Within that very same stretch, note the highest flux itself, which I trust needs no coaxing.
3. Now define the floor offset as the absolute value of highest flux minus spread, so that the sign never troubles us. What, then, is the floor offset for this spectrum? 1.80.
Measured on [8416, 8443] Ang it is 1.74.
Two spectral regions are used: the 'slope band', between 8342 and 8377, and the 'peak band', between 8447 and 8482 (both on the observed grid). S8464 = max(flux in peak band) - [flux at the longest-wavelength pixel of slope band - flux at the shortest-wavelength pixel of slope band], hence 1.74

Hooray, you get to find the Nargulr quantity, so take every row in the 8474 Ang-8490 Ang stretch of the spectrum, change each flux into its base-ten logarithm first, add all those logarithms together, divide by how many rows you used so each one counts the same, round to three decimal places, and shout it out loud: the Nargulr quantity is 0.296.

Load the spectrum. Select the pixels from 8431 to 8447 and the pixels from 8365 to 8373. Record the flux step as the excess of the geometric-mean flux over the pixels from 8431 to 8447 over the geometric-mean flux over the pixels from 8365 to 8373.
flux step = -0.26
